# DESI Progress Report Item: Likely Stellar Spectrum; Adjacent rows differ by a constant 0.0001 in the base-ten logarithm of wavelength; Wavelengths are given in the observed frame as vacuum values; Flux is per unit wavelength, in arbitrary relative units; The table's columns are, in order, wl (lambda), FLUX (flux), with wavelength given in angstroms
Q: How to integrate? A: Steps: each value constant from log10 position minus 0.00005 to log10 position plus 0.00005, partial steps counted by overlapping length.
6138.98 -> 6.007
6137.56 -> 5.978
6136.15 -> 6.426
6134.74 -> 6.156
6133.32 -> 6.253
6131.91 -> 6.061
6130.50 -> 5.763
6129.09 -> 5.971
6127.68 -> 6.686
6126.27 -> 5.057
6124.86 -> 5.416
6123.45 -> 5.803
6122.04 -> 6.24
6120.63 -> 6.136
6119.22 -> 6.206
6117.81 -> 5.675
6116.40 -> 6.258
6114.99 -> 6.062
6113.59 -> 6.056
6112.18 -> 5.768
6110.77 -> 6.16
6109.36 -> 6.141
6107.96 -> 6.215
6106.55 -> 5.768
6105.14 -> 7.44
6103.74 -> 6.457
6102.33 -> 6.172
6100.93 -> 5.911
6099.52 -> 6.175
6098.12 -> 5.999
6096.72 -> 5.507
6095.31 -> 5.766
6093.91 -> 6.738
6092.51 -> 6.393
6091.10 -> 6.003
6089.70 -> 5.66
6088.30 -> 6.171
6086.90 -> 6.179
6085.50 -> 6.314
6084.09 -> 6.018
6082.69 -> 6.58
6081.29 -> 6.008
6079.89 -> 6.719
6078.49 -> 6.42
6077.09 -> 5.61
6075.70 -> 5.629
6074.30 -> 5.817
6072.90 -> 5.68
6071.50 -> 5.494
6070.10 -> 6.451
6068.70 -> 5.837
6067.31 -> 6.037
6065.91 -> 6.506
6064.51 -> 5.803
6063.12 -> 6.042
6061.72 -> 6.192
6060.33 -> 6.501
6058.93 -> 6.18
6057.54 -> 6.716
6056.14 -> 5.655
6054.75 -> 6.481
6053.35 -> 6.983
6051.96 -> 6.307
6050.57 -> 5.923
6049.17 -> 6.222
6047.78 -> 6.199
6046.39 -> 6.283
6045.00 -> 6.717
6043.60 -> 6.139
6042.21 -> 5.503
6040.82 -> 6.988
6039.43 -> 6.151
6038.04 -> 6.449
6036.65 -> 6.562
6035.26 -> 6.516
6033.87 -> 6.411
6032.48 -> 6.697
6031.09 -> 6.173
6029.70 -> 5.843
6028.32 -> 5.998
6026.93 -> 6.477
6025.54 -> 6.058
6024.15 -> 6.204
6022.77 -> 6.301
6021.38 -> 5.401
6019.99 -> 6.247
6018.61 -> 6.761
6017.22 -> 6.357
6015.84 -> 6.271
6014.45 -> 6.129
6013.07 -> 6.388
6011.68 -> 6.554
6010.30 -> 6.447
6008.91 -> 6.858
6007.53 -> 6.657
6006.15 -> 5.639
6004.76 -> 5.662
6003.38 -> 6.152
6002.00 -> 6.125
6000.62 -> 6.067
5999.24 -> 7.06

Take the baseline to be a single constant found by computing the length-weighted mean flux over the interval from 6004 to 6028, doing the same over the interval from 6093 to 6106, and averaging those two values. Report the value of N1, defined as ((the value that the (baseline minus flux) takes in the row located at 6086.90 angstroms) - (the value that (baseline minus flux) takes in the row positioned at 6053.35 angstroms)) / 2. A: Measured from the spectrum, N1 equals 0.4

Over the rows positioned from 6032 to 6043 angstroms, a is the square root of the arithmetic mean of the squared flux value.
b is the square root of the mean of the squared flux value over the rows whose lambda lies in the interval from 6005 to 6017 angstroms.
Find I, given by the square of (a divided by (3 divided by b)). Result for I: 186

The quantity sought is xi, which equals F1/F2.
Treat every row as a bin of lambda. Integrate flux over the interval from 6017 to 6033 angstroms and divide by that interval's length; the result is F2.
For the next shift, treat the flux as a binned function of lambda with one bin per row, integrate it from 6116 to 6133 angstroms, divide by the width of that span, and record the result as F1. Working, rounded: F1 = 5.94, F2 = 6.200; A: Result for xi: 0.96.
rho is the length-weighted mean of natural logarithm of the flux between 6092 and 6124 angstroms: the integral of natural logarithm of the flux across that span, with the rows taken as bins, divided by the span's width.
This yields 1.812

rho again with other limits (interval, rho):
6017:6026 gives 1.820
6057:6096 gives 1.810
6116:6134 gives 1.783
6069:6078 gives 1.756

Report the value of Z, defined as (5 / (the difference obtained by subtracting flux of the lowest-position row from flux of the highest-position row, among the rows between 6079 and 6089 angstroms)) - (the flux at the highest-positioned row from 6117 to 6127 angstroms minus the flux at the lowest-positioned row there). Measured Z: -9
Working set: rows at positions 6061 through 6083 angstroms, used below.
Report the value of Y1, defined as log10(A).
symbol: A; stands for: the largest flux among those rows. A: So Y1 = 0.83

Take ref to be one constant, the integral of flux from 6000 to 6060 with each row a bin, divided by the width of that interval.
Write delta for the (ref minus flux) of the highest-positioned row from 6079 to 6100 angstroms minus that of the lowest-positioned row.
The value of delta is 0.54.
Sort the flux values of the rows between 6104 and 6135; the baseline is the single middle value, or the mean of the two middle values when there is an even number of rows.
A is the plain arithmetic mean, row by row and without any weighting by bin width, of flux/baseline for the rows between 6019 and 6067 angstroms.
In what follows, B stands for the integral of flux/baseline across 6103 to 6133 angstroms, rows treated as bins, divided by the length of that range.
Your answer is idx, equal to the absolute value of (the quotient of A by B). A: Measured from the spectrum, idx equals 1.03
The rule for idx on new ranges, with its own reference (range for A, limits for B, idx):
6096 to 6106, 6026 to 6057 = 0.99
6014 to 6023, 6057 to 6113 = 1.01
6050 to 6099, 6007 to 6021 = 0.95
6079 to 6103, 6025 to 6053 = 0.98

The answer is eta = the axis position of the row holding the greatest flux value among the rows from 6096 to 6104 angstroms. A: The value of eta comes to 6103.74 angstroms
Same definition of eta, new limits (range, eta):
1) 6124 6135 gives 6127.68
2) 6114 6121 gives 6116.40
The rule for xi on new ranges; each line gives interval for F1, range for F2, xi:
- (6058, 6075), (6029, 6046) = 0.95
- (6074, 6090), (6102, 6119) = 0.99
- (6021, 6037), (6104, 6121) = 1.01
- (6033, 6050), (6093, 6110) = 1.02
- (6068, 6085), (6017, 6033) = 0.97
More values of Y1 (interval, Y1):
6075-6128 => 0.87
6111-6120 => 0.80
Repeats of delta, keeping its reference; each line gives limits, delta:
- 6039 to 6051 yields 0.23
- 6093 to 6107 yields 0.97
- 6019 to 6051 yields 0.32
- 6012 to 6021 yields 0.14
